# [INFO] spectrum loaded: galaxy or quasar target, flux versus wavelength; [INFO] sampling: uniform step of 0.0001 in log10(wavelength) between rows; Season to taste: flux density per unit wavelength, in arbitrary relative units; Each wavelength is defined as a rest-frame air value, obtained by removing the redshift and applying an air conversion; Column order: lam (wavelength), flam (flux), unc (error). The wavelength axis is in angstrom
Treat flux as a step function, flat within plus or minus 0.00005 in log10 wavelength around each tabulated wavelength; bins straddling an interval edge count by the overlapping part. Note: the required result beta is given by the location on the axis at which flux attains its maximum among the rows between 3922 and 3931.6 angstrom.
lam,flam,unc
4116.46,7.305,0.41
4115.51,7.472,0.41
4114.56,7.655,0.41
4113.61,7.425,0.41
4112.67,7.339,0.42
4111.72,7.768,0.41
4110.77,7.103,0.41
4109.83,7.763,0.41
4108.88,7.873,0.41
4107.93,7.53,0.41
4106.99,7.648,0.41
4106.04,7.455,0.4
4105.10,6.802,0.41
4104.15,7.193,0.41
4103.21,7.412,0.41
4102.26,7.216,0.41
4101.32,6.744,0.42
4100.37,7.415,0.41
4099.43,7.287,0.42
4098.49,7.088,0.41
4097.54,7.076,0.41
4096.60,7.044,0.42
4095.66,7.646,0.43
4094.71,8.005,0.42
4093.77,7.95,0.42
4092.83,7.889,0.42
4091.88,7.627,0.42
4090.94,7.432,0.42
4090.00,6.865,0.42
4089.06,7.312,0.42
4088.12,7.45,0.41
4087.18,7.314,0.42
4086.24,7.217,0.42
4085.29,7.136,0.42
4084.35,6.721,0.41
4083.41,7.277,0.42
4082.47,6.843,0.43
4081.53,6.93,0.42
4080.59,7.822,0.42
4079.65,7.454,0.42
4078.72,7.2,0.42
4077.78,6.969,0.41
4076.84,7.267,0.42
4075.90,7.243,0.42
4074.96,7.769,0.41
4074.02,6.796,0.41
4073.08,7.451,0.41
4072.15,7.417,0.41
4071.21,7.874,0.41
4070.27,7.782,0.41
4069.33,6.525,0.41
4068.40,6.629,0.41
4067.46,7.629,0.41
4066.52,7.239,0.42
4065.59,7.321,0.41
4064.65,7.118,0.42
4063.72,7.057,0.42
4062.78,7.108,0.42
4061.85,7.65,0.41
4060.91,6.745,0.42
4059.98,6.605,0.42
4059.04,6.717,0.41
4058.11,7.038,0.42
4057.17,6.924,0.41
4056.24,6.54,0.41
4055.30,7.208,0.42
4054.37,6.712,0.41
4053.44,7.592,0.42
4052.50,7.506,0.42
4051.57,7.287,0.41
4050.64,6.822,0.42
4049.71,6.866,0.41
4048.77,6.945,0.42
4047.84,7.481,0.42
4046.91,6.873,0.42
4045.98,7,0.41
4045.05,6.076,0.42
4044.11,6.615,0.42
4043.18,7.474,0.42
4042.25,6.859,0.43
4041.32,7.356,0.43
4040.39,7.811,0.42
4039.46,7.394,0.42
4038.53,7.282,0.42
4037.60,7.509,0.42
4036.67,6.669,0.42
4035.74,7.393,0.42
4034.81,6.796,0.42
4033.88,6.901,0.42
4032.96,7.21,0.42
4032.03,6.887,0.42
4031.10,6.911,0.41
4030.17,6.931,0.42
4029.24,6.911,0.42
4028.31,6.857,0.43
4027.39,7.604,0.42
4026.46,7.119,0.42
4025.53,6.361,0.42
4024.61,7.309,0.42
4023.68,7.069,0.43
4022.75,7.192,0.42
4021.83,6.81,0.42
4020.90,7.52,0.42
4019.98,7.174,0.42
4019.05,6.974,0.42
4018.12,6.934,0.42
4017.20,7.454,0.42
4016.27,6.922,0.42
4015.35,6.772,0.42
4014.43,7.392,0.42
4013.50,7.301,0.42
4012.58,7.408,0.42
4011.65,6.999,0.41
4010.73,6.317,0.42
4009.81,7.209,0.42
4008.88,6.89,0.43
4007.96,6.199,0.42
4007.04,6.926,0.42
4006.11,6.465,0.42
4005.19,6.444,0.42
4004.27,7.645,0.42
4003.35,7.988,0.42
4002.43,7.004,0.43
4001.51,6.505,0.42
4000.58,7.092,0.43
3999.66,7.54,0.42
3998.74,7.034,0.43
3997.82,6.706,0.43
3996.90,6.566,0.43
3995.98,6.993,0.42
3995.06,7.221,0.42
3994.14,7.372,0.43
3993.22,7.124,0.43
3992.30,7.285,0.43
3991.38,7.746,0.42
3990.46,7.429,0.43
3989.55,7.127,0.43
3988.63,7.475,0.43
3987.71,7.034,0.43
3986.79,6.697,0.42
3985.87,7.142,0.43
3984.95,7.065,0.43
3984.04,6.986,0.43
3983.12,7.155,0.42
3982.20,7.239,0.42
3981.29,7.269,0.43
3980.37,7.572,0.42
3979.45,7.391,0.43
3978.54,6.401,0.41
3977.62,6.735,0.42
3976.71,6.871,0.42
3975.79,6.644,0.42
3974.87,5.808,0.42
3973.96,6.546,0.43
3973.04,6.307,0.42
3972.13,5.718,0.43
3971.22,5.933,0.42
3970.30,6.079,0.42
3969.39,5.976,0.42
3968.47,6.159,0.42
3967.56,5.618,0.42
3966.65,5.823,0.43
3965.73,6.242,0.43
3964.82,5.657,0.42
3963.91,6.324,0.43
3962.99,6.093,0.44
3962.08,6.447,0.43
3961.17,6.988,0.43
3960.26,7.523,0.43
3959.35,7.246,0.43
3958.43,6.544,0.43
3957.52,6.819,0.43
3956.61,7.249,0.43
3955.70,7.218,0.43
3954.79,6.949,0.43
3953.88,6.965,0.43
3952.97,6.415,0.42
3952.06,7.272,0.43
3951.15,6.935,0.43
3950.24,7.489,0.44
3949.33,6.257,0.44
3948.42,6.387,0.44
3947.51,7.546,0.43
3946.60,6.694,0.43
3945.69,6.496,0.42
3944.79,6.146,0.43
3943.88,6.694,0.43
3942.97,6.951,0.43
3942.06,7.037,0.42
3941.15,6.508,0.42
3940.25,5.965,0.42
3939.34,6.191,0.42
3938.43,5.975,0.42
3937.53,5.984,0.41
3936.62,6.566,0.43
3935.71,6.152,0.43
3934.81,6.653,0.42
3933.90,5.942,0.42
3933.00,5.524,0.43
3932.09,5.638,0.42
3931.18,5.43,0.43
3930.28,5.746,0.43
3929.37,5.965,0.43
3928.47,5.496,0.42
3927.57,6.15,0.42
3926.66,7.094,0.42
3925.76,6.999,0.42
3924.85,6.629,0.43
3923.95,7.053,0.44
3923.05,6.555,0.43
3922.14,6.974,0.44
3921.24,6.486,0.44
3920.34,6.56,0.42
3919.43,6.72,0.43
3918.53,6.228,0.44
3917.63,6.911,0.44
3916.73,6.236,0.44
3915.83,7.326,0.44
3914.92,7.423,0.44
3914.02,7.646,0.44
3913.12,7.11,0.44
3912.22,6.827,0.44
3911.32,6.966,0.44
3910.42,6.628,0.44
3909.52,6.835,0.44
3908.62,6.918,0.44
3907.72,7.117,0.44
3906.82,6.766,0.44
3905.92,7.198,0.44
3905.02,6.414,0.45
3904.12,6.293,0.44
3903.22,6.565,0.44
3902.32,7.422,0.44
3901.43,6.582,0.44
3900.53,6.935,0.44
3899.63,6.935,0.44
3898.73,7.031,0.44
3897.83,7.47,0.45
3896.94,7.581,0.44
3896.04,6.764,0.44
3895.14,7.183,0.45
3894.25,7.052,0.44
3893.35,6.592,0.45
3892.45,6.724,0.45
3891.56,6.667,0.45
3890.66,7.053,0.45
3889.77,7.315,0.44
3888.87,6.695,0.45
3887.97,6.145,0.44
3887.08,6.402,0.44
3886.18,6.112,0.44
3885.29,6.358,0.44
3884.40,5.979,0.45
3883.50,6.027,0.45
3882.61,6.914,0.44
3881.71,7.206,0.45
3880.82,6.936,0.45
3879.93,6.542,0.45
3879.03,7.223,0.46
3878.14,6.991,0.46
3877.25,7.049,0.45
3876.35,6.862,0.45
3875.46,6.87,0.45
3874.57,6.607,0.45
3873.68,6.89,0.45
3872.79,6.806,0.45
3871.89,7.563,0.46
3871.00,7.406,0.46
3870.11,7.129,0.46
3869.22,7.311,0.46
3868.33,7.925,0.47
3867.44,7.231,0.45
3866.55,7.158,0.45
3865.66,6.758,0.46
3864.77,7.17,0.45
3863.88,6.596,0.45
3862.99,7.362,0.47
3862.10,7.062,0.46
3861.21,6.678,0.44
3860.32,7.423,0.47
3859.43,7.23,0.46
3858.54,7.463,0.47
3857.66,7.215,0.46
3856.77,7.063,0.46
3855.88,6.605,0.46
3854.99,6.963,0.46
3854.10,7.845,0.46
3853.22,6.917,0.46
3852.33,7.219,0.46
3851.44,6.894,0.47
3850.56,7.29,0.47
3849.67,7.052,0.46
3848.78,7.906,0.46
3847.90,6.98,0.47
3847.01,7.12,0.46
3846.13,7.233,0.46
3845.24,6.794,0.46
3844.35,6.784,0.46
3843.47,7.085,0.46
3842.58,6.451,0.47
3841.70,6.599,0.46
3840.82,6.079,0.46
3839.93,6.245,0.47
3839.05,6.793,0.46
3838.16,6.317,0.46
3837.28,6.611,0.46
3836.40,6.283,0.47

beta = 3926.66 angstrom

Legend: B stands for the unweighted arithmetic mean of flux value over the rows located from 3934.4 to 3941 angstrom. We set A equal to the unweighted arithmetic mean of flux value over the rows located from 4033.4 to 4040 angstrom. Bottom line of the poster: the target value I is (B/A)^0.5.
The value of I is 0.93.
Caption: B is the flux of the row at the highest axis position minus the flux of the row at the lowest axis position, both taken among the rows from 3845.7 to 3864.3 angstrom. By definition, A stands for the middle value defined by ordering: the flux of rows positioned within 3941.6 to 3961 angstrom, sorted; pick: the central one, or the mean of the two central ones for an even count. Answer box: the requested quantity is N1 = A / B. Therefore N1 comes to -11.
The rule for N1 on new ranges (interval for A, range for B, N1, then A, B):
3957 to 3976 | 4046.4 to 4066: 14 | 6.242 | 0.4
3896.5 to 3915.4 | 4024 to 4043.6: 42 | 6.935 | 0.2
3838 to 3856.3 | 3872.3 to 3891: 28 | 6.917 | 0.2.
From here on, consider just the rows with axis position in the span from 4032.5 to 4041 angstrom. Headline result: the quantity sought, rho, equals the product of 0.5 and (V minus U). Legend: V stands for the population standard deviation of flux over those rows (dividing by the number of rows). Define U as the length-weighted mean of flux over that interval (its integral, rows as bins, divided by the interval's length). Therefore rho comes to -3.440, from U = 7.23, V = 0.35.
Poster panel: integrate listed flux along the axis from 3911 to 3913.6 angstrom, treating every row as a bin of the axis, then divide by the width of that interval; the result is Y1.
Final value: 7.0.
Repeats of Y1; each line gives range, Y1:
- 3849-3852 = 7.1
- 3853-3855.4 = 7.3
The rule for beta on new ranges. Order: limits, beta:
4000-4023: 4003.35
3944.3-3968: 3947.51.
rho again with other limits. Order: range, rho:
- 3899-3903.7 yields -3.289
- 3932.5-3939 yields -2.876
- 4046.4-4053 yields -3.416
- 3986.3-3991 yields -3.440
